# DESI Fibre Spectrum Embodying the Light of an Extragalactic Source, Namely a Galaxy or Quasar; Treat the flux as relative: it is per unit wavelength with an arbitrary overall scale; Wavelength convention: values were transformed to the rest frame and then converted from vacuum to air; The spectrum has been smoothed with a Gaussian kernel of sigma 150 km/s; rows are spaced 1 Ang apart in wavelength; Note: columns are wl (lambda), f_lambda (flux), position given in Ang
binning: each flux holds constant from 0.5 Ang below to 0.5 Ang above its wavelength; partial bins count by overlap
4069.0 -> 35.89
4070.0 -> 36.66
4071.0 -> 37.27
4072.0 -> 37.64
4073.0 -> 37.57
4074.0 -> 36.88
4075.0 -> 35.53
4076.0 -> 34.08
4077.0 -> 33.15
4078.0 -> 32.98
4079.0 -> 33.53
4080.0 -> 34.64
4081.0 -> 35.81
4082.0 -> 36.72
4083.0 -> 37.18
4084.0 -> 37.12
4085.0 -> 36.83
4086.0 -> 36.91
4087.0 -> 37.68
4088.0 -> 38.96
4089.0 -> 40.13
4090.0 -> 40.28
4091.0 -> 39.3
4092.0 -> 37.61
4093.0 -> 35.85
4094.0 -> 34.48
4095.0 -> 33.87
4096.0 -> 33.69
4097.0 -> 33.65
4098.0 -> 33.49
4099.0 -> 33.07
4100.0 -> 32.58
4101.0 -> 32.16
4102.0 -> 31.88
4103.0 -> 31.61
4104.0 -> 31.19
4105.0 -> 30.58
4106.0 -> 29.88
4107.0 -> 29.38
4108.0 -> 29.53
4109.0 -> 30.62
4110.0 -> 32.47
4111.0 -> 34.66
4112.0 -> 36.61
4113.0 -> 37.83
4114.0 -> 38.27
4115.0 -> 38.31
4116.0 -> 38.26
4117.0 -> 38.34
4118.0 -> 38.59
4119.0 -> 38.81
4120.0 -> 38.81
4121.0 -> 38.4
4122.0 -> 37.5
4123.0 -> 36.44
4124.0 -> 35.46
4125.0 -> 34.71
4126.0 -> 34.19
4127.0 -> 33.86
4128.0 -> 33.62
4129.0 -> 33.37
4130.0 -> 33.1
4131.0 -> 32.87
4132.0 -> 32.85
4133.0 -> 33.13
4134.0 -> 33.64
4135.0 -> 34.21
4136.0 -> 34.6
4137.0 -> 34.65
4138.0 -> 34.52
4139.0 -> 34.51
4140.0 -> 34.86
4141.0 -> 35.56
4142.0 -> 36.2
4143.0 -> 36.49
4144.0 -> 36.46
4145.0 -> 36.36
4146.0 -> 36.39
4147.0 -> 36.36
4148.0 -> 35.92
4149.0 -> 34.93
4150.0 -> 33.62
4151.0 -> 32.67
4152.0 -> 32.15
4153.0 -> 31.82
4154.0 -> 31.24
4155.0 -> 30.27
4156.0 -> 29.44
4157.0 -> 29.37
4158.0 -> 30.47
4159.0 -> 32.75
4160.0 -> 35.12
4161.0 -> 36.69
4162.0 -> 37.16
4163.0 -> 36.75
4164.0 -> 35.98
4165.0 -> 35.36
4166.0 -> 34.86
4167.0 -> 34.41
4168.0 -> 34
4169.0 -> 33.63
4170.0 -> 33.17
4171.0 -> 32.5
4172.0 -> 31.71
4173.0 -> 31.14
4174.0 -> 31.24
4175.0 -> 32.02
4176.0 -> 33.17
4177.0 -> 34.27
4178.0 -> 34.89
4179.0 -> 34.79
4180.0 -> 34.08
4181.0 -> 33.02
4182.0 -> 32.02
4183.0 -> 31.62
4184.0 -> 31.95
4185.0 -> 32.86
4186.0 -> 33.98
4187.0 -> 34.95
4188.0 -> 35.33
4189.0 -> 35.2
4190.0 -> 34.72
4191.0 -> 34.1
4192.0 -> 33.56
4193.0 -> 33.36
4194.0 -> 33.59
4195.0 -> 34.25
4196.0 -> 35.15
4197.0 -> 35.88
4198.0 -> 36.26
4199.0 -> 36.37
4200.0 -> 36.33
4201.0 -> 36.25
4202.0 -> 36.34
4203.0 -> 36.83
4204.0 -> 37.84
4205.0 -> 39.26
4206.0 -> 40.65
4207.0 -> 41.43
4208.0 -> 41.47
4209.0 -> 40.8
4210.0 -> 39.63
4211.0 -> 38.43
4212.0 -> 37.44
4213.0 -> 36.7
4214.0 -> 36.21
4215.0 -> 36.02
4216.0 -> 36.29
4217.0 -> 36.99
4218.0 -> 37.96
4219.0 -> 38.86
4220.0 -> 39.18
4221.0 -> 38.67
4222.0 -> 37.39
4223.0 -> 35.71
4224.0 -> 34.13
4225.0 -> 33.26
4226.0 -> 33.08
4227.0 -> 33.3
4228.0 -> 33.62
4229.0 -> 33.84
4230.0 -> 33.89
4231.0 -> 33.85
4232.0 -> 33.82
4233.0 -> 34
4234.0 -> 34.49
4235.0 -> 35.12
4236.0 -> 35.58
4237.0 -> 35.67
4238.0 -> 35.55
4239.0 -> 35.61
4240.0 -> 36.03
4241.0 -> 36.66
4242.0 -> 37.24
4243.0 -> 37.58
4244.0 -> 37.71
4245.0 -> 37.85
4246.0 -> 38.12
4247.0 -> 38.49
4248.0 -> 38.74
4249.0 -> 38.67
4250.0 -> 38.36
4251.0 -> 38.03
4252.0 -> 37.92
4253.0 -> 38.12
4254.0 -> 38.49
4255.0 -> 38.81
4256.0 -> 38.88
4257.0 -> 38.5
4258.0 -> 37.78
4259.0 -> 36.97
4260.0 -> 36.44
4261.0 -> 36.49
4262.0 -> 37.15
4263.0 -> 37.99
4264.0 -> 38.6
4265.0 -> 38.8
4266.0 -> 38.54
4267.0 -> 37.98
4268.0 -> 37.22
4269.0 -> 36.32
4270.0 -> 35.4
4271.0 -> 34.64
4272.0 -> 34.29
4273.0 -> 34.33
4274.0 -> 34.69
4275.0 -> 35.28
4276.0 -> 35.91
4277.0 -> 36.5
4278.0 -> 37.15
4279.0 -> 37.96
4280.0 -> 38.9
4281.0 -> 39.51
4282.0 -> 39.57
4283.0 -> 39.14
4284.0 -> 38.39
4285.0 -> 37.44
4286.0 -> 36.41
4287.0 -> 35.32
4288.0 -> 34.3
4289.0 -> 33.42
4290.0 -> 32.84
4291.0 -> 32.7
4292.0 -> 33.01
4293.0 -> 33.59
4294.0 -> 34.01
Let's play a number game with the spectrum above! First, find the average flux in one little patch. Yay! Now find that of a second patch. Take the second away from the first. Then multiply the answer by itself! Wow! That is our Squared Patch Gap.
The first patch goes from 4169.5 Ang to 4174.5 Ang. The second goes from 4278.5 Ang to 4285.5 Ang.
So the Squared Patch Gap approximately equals 46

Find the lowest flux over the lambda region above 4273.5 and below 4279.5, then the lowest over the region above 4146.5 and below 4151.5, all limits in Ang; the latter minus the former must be -2.0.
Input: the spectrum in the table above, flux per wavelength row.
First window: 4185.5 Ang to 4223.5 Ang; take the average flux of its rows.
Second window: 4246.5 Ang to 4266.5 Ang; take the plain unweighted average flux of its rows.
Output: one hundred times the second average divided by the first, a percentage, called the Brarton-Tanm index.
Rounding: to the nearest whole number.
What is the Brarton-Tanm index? 103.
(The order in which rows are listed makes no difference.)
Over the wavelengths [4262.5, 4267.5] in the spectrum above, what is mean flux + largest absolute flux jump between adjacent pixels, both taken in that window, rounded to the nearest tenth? 39.0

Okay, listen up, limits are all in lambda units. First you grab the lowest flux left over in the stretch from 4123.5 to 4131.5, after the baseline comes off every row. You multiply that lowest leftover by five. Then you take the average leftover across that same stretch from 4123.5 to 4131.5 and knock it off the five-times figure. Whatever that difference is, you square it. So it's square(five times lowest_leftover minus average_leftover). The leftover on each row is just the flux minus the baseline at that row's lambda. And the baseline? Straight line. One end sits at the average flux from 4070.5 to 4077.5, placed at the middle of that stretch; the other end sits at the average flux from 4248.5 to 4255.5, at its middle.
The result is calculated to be 277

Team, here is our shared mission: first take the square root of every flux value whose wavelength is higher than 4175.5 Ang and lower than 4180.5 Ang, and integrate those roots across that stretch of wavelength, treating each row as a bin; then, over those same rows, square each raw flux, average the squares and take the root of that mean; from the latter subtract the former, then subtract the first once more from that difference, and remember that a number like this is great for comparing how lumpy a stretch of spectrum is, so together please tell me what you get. -24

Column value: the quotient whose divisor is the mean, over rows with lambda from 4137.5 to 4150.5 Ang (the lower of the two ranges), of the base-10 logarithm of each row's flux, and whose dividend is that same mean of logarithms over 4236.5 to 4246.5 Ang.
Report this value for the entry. 1.01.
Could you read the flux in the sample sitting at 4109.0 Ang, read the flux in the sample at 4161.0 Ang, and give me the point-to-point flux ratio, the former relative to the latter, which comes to 0.83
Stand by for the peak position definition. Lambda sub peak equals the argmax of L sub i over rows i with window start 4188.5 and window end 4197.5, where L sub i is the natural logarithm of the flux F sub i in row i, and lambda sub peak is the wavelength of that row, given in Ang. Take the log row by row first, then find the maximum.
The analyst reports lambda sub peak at 4197.0 Ang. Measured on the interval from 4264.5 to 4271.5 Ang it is 4265.0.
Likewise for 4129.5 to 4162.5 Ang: 4162.0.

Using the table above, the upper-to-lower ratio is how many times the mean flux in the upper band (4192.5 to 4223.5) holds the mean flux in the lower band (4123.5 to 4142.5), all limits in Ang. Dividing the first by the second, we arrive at 1.09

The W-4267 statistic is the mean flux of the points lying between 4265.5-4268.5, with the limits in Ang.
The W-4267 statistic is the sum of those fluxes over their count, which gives 37.9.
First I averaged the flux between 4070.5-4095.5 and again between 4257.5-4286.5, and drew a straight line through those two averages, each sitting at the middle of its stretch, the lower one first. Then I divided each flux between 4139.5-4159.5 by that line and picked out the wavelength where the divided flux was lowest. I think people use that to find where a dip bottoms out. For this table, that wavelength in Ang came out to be 4157.0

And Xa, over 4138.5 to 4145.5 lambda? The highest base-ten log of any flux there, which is 1.56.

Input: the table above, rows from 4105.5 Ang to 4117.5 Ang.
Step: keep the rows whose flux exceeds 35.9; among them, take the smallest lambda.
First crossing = 4112.0 Ang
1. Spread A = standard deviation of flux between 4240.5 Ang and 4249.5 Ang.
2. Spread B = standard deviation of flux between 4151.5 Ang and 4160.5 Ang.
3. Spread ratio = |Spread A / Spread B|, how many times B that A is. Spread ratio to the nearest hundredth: 0.38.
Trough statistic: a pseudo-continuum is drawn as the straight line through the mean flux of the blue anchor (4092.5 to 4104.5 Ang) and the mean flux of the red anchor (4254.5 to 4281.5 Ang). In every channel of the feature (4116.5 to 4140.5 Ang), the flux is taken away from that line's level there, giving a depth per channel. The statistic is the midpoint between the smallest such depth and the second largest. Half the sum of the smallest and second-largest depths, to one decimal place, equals -2.1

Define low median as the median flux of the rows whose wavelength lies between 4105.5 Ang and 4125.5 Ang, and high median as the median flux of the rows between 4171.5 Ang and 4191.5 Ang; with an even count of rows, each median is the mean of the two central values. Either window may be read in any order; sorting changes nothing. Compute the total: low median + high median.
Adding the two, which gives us 70.63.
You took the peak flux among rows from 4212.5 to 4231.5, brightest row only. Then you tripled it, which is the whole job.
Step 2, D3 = 118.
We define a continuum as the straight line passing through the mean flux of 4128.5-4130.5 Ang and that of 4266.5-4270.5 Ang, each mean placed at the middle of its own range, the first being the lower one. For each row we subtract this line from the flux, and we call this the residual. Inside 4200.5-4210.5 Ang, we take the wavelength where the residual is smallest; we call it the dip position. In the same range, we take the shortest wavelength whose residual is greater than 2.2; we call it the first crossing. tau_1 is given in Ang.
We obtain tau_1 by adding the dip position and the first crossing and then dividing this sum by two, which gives 4202.5 Ang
